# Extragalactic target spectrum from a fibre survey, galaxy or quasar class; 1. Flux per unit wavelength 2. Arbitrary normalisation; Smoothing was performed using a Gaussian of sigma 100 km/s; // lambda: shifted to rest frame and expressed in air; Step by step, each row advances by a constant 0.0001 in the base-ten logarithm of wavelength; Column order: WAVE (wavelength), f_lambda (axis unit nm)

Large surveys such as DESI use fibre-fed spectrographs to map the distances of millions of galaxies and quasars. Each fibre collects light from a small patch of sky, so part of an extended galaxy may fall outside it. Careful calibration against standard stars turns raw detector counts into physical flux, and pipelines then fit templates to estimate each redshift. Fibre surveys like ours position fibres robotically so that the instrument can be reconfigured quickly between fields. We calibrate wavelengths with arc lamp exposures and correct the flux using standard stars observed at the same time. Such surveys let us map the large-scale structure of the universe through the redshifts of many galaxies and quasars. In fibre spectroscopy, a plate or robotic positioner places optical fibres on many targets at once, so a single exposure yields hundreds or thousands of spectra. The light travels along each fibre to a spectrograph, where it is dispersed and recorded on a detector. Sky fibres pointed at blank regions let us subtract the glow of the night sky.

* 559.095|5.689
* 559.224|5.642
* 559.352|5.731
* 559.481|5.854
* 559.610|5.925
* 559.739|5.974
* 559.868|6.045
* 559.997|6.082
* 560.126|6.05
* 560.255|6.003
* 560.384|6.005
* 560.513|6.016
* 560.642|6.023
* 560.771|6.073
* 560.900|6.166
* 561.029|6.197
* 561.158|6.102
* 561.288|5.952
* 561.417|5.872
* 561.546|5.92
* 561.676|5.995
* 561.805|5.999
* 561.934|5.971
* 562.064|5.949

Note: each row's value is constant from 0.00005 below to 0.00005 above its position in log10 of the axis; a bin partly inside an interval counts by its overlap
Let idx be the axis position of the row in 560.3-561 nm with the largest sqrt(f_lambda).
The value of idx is 560.900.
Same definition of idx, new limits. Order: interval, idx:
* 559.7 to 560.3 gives 559.997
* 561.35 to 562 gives 561.805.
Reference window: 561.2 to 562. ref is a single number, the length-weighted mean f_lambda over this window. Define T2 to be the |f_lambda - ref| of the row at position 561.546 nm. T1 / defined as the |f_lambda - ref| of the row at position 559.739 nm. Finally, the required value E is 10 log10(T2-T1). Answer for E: -22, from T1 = 0.02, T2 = 0.03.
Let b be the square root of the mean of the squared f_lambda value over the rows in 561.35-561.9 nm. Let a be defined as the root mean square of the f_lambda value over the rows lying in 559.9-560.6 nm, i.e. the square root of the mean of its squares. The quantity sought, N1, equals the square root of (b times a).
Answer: 5.99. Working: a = 6.03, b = 5.95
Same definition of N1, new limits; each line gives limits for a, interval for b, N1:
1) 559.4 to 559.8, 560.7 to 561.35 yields 6.01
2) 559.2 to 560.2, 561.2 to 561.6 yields 5.91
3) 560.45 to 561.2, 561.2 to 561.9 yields 6.02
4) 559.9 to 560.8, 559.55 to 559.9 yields 6.01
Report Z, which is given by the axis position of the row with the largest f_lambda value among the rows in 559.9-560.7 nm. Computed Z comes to 559.997 nm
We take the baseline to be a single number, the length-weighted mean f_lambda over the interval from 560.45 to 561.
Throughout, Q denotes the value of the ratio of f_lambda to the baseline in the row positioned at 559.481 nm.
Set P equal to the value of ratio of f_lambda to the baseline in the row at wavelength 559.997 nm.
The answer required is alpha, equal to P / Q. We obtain 1.04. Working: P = 1.000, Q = 0.96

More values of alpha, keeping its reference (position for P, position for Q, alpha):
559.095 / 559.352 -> 0.99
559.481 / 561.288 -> 0.98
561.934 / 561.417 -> 1.02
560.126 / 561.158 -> 0.99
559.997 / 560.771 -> 1.00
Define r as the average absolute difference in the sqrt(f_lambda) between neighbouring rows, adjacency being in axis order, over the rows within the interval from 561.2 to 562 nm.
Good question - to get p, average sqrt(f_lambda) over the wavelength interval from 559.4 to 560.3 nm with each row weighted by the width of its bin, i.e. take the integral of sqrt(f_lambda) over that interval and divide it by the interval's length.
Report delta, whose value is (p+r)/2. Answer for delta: 1.23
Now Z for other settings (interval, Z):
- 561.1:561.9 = 561.158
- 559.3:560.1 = 559.997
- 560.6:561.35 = 561.029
